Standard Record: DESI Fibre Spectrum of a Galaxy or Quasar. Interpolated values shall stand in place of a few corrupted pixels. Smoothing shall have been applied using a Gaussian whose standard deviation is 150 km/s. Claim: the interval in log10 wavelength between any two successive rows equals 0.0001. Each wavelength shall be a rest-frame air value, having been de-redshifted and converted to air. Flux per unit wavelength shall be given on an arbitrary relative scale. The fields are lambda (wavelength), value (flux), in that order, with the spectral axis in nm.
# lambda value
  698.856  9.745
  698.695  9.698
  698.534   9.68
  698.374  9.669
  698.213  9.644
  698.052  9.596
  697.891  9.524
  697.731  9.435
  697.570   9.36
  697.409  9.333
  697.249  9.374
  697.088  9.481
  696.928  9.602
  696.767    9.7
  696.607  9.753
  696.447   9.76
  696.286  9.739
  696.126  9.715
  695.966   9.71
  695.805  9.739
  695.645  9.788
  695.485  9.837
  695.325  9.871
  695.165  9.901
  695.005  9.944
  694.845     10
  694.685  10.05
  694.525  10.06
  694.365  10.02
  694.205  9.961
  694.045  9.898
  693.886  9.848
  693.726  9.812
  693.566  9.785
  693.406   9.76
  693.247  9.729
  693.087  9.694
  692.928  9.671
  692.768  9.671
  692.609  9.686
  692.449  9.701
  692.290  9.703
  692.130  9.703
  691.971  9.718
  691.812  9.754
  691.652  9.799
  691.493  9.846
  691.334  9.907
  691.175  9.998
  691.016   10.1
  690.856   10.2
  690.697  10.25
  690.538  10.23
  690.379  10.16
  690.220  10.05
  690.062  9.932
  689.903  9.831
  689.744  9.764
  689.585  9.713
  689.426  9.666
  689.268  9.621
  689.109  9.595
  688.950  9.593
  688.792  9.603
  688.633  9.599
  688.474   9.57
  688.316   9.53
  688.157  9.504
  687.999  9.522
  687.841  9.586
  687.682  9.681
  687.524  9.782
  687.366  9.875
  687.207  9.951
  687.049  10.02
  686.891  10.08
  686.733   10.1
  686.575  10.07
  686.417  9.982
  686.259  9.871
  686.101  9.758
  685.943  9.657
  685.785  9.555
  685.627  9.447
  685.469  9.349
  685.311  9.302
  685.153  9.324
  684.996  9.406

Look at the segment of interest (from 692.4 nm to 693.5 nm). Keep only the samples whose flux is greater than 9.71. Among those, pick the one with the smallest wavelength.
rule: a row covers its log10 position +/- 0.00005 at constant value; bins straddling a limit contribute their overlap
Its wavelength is 693.247 nm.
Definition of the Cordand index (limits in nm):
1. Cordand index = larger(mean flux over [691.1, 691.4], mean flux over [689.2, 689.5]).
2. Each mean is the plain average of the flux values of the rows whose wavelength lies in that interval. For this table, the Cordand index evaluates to 10.0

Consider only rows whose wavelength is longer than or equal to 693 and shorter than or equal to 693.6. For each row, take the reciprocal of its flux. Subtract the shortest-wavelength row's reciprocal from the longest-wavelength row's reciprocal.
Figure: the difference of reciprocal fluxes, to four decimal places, -0.0010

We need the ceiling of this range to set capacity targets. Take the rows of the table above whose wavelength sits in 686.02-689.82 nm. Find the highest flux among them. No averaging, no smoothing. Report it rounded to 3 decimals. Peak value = 10.100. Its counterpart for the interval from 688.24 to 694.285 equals 10.250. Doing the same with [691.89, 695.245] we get 10.060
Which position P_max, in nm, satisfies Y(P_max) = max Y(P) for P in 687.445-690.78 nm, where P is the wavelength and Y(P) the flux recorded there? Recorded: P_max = 690.697 nm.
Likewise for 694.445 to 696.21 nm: 694.525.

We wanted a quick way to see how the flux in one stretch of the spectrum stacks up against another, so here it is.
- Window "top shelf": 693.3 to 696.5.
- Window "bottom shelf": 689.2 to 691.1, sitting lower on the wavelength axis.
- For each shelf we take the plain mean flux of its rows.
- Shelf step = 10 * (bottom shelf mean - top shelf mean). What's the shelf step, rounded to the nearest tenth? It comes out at 1.0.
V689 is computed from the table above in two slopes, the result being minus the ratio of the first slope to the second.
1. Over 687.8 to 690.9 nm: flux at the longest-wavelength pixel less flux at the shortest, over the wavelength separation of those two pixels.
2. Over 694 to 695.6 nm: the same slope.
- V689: 4.8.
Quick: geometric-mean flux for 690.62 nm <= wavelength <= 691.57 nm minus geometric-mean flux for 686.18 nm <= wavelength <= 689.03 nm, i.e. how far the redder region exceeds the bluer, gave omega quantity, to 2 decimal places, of 0.28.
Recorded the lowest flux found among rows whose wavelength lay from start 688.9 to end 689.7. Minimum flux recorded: 9.593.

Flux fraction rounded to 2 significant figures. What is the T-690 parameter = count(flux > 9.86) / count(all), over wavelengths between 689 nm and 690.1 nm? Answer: 0.14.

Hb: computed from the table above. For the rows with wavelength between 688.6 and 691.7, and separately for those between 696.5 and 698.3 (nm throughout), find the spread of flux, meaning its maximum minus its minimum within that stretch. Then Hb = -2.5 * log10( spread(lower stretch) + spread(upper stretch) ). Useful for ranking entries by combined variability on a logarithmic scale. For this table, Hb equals -0.08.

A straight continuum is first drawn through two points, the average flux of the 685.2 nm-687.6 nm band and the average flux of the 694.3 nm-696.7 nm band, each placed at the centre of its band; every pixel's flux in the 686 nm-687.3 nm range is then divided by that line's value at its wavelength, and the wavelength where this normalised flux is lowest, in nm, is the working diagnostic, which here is 686.101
